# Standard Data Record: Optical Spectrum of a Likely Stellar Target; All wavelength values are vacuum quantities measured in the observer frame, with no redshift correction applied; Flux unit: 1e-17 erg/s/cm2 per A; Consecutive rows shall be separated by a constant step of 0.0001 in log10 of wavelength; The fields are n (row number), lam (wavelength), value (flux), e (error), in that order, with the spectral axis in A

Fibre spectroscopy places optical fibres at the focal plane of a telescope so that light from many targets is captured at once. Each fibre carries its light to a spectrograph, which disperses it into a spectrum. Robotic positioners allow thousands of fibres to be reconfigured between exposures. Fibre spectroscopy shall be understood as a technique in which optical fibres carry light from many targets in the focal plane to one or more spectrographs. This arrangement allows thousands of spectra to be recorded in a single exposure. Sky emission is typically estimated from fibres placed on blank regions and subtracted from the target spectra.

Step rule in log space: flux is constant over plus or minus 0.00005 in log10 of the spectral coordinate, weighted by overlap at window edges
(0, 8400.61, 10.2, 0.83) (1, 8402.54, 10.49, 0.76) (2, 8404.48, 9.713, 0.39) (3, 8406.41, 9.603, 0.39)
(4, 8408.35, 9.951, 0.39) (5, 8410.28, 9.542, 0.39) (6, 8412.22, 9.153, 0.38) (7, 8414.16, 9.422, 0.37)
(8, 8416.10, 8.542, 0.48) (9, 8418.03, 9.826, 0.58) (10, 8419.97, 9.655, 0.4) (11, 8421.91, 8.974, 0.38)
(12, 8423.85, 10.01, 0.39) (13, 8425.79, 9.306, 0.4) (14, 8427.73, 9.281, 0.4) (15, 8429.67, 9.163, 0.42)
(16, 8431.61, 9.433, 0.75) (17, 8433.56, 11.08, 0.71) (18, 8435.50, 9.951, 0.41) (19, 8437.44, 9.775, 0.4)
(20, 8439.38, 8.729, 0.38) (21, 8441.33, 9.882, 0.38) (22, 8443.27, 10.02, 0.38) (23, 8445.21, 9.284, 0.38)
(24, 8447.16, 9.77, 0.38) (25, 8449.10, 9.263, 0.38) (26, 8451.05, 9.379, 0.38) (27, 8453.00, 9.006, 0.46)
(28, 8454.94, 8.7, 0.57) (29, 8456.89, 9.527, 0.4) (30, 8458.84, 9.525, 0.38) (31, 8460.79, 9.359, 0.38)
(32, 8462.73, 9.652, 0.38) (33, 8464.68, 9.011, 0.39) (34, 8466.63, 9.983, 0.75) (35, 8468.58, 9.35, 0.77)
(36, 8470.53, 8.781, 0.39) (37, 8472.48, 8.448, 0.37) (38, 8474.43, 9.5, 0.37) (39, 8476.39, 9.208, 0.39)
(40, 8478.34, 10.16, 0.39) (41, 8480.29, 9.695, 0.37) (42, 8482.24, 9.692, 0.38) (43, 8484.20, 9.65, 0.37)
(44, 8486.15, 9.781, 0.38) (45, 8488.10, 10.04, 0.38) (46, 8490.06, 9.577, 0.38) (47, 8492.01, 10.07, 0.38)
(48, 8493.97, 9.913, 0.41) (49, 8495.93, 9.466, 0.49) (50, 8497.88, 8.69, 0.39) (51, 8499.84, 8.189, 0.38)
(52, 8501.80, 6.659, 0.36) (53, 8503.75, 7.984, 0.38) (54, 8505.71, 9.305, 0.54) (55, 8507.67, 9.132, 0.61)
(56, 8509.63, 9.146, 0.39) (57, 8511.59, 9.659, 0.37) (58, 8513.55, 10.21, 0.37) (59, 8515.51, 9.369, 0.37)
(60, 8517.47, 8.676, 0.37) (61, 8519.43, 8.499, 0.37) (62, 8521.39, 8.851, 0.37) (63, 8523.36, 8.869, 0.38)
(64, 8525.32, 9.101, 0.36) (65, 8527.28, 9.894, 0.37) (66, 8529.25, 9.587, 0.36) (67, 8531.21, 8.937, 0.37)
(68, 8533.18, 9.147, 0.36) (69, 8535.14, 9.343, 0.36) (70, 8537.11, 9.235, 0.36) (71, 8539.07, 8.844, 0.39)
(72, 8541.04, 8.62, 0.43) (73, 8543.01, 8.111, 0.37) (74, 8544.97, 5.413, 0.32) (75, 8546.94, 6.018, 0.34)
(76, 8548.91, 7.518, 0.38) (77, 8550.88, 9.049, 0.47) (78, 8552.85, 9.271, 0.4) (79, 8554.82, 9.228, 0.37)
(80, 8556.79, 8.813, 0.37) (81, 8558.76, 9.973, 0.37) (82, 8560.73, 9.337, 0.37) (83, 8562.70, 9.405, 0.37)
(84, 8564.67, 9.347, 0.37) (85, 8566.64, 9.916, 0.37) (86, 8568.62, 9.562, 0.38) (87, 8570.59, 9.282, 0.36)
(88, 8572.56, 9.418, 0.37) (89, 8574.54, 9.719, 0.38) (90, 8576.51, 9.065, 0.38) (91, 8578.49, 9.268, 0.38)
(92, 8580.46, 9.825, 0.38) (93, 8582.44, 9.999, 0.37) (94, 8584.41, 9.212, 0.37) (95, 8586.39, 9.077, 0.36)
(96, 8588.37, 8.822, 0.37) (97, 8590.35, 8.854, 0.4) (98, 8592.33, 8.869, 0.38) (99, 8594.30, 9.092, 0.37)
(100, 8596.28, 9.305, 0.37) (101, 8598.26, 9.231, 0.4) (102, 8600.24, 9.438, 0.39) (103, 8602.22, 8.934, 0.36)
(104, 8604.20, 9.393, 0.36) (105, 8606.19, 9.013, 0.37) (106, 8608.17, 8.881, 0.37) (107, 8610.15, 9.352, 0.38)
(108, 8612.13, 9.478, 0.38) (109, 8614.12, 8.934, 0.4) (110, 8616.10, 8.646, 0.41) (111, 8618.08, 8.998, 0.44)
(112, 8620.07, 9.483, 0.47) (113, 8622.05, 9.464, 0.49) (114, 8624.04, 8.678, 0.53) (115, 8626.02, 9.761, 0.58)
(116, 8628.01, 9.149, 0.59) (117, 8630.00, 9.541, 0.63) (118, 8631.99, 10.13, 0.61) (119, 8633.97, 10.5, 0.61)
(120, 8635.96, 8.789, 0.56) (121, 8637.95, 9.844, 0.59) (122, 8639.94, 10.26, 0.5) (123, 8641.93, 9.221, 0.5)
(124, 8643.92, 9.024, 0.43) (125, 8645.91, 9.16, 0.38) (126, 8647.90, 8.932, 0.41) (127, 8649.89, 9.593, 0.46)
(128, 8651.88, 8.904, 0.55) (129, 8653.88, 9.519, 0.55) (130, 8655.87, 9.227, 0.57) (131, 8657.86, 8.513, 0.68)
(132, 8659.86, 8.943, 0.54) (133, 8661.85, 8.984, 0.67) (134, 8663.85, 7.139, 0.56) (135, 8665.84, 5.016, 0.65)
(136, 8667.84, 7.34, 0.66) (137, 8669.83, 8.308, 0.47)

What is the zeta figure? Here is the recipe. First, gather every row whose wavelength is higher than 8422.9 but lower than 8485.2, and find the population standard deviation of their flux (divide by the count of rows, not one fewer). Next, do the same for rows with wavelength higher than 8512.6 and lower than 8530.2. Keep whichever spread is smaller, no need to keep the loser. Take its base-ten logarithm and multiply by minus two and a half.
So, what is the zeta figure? 0.75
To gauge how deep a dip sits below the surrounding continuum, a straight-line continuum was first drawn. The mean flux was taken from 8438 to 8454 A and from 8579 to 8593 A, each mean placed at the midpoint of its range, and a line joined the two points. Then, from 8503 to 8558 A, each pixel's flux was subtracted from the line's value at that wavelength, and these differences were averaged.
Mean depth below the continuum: 0.5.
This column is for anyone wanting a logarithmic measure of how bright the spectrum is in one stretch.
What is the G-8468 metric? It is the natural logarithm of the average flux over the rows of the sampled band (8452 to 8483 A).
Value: 2.24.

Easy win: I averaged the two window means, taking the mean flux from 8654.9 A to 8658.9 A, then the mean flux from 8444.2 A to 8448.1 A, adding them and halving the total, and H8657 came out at 9.20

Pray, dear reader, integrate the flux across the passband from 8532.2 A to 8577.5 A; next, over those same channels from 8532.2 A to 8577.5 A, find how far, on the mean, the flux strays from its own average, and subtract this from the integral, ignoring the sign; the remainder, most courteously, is 400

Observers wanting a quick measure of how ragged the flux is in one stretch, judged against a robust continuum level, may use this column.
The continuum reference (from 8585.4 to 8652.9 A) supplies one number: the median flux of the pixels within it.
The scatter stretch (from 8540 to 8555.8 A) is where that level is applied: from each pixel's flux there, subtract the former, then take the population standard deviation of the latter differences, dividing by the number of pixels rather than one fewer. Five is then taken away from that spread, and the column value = -3.61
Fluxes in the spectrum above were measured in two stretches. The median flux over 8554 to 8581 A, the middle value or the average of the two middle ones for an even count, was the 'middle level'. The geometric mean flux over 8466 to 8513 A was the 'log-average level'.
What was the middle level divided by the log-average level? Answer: 1.02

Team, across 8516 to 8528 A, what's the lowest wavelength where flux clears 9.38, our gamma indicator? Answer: 8527.28 A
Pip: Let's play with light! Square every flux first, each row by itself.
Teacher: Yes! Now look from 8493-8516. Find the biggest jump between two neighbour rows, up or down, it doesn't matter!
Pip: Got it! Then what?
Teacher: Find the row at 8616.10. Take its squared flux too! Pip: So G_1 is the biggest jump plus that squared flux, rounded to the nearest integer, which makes 98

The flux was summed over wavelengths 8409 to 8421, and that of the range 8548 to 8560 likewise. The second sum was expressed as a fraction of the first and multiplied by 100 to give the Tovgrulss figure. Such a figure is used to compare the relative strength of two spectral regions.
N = 96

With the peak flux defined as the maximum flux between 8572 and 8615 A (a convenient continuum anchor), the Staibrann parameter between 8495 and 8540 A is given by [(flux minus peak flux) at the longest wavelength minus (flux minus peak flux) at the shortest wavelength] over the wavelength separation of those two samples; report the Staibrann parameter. -0.01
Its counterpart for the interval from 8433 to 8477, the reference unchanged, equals -0.04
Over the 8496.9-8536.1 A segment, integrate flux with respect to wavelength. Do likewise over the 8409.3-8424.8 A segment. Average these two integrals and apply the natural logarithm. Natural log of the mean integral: 5.5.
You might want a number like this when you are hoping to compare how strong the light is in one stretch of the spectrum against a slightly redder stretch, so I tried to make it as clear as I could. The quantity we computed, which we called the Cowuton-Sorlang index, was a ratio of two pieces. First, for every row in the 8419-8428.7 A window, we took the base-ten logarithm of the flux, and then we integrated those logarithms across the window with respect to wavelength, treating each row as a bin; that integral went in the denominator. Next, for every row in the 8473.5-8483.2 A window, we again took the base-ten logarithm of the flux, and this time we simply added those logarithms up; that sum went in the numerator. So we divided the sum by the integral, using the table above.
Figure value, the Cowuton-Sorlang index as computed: 0.521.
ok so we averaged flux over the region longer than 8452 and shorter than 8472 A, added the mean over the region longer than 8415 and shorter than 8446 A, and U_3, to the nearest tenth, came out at 18.8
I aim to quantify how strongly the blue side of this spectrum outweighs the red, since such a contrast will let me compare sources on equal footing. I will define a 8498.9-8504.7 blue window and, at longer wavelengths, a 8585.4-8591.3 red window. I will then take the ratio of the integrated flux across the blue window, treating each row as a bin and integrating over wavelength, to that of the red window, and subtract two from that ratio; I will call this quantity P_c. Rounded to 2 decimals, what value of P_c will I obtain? -1.16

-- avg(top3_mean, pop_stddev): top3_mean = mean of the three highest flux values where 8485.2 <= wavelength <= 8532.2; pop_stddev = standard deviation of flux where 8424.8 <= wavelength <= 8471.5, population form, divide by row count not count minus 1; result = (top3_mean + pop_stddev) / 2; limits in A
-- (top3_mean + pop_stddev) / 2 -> 5.31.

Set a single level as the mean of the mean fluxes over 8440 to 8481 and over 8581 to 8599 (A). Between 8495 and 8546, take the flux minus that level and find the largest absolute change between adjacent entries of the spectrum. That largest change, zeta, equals 2.7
